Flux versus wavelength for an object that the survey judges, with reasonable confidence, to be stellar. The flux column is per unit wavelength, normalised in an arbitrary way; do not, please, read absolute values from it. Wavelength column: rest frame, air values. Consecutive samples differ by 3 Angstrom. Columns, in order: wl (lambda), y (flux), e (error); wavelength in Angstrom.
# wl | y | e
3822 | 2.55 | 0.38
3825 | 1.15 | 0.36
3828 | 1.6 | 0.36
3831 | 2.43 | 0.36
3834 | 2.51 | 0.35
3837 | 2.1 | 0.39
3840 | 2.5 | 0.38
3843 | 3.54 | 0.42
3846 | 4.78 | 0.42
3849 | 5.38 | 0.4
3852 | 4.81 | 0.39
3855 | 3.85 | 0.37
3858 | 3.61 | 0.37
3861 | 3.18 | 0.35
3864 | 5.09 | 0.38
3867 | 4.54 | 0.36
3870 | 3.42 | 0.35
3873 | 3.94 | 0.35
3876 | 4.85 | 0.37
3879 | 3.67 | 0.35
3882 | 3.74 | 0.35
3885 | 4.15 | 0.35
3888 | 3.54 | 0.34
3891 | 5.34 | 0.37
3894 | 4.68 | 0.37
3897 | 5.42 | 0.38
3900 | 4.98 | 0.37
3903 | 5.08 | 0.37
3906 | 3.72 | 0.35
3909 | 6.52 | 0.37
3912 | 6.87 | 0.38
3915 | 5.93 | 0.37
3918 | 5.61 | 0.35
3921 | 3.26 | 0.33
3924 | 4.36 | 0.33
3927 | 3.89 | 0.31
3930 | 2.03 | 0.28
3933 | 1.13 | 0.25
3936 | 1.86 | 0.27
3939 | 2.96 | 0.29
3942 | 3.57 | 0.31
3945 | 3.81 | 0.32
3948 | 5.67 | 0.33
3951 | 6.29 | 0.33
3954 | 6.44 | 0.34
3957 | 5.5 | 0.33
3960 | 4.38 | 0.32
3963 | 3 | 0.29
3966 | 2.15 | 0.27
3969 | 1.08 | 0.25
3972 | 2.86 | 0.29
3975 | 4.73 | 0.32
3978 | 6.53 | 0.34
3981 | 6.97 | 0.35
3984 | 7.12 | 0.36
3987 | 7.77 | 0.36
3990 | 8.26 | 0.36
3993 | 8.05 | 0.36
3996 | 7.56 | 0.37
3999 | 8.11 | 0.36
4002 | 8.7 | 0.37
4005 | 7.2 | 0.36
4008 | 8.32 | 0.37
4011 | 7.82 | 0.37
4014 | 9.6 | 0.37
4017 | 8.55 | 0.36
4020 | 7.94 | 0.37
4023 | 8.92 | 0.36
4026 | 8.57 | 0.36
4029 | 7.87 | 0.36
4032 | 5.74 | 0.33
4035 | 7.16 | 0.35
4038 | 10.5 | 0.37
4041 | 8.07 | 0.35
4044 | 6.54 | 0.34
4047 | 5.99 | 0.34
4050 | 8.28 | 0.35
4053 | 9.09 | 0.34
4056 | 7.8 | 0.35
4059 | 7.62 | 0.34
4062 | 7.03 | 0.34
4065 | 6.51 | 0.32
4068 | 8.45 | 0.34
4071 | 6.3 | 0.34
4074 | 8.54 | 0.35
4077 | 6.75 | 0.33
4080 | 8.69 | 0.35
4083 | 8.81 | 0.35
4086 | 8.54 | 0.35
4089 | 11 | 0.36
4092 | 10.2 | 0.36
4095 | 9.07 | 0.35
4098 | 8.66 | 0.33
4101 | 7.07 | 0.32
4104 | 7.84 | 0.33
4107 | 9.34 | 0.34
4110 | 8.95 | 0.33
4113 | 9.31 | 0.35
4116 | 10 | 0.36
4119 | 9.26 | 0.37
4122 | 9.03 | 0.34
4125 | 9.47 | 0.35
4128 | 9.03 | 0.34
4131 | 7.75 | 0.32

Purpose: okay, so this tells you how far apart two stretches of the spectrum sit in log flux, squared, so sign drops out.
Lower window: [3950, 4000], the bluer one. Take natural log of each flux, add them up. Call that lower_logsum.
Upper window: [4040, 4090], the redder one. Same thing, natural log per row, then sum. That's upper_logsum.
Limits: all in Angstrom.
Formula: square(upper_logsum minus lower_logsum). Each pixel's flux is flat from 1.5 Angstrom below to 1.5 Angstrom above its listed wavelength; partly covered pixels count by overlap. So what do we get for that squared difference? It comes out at 54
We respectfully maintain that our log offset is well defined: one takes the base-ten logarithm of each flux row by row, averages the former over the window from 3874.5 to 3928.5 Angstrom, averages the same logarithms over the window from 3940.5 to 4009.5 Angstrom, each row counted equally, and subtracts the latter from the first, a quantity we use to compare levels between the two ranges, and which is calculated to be -0.05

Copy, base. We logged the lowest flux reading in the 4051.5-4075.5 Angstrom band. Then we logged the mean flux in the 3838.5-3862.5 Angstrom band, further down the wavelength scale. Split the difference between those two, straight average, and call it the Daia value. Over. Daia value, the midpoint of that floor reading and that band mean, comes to 5.13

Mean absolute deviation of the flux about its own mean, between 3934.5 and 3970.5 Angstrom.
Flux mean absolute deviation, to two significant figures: 1.5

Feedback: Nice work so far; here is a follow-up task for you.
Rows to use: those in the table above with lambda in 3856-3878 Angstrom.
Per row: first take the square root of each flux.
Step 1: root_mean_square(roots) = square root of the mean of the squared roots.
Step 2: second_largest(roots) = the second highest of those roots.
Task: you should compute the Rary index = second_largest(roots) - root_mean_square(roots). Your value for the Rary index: 0.180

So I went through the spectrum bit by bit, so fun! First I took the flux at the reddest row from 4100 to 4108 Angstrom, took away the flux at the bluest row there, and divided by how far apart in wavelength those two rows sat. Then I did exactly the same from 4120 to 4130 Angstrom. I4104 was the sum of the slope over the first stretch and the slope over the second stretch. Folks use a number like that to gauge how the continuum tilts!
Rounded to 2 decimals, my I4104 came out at 0.38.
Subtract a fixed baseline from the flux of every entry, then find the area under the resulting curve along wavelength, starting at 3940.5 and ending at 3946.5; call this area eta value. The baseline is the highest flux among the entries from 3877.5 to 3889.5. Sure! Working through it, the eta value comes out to -2.8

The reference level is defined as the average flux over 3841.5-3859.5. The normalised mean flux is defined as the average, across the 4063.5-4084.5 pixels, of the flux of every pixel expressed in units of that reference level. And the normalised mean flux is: 1.8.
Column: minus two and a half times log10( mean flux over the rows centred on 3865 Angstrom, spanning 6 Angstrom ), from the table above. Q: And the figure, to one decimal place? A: -1.7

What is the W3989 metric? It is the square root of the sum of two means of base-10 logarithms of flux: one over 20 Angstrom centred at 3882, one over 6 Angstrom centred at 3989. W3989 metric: 1.23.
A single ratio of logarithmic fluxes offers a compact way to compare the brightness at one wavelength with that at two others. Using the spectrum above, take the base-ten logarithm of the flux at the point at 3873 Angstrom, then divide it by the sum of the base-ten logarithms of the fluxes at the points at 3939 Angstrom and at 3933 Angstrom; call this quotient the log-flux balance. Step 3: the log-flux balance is 1.14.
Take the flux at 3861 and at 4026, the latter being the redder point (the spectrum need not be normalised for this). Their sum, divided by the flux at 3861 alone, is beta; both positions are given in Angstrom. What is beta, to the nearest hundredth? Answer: 3.69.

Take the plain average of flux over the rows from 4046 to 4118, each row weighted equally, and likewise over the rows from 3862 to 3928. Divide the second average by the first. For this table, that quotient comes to 0.56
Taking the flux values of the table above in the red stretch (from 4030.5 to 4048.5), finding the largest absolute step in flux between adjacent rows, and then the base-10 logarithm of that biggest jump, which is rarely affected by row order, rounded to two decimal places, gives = 0.52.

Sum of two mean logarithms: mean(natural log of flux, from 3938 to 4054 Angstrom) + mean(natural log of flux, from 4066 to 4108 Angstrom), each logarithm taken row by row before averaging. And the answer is 3.9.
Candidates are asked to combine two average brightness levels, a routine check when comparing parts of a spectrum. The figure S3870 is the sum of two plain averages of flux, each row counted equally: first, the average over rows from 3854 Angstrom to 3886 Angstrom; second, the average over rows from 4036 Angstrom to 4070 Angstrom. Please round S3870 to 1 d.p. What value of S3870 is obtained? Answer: 11.8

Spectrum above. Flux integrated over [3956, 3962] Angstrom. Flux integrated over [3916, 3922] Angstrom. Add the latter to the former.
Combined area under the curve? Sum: 56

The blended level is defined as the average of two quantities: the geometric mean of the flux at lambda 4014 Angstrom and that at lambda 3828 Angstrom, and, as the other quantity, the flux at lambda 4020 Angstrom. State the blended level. 5.9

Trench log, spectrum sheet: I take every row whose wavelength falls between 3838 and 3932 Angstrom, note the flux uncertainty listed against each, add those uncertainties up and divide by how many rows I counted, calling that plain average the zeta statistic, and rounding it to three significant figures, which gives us 0.362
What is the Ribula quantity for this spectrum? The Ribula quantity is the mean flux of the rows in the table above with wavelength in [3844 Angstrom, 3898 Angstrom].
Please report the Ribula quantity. 4.3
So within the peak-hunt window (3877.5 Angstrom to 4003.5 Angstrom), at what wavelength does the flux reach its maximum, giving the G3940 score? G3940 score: 4002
